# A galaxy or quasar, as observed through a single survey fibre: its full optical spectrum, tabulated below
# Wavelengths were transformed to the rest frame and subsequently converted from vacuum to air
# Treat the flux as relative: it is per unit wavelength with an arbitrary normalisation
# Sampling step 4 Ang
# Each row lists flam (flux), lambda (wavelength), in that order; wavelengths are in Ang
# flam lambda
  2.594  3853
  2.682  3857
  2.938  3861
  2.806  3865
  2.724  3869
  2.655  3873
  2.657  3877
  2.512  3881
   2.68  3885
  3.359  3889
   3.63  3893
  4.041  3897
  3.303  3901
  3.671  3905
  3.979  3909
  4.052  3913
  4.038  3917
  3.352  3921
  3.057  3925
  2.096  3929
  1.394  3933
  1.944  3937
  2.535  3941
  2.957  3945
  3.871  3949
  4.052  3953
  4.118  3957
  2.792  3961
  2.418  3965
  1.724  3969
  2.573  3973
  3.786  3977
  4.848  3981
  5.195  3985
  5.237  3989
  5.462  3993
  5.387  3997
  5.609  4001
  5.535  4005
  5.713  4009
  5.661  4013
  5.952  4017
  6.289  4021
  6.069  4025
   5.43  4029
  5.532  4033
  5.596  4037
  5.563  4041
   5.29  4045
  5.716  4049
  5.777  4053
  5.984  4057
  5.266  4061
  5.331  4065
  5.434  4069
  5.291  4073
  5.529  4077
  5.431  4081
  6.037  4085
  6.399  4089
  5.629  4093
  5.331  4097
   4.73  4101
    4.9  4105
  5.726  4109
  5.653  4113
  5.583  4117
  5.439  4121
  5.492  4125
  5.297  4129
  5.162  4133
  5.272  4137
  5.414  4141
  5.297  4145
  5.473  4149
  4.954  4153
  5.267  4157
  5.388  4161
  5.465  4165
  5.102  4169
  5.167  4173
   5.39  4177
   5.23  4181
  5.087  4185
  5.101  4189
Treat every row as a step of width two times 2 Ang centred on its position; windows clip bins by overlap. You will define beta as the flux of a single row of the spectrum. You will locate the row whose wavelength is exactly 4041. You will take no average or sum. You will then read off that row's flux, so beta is 5.563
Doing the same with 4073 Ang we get 5.291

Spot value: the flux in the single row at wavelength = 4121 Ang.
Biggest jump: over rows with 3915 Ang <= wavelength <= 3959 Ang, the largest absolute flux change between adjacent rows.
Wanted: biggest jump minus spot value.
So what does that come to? -4.48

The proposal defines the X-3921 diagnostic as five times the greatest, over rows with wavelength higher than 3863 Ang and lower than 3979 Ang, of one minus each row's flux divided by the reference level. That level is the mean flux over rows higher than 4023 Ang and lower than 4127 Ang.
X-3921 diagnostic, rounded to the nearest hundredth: 3.74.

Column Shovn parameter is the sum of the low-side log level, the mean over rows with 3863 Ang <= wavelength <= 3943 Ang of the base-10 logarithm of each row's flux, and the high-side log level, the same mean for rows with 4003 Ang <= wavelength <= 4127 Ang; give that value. 1.21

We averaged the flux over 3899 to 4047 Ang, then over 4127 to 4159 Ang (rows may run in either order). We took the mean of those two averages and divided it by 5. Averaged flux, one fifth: 0.95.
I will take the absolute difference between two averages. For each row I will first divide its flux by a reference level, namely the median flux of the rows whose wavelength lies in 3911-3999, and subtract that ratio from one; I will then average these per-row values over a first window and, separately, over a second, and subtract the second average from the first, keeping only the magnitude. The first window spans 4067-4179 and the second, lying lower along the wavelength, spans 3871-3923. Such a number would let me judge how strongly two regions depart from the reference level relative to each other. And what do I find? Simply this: 0.6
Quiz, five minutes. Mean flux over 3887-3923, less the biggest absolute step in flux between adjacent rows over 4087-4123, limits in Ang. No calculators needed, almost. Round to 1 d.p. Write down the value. 2.9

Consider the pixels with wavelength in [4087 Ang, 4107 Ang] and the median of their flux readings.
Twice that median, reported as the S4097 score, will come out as 10.7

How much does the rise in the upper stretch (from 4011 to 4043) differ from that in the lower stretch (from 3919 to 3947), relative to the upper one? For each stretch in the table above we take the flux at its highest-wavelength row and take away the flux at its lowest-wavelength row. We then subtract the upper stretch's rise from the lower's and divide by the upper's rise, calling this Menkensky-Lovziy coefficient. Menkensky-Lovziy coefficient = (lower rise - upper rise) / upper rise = 3.0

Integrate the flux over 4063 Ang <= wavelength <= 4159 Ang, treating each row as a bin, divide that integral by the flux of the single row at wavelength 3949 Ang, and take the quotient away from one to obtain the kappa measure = -133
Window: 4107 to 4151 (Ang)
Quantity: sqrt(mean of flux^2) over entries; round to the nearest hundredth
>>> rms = 5.44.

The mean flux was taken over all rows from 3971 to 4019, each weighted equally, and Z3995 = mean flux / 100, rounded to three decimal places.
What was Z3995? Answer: 0.051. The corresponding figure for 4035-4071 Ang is 0.056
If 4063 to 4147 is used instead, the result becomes 0.054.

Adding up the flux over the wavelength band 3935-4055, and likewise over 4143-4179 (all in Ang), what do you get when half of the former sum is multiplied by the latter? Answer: 3293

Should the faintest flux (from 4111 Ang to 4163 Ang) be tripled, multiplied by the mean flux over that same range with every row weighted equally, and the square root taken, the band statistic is 8.9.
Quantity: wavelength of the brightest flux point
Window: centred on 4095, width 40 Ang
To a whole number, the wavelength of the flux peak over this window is 4089 Ang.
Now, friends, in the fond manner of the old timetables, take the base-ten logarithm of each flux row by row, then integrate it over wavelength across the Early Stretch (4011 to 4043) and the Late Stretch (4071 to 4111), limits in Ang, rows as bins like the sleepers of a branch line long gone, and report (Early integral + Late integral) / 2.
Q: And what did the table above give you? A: 27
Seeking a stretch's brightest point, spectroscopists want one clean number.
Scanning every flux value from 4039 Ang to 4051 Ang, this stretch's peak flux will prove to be 5.716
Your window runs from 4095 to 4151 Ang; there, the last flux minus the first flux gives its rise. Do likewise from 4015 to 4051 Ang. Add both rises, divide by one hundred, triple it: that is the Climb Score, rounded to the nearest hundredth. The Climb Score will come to 0.00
